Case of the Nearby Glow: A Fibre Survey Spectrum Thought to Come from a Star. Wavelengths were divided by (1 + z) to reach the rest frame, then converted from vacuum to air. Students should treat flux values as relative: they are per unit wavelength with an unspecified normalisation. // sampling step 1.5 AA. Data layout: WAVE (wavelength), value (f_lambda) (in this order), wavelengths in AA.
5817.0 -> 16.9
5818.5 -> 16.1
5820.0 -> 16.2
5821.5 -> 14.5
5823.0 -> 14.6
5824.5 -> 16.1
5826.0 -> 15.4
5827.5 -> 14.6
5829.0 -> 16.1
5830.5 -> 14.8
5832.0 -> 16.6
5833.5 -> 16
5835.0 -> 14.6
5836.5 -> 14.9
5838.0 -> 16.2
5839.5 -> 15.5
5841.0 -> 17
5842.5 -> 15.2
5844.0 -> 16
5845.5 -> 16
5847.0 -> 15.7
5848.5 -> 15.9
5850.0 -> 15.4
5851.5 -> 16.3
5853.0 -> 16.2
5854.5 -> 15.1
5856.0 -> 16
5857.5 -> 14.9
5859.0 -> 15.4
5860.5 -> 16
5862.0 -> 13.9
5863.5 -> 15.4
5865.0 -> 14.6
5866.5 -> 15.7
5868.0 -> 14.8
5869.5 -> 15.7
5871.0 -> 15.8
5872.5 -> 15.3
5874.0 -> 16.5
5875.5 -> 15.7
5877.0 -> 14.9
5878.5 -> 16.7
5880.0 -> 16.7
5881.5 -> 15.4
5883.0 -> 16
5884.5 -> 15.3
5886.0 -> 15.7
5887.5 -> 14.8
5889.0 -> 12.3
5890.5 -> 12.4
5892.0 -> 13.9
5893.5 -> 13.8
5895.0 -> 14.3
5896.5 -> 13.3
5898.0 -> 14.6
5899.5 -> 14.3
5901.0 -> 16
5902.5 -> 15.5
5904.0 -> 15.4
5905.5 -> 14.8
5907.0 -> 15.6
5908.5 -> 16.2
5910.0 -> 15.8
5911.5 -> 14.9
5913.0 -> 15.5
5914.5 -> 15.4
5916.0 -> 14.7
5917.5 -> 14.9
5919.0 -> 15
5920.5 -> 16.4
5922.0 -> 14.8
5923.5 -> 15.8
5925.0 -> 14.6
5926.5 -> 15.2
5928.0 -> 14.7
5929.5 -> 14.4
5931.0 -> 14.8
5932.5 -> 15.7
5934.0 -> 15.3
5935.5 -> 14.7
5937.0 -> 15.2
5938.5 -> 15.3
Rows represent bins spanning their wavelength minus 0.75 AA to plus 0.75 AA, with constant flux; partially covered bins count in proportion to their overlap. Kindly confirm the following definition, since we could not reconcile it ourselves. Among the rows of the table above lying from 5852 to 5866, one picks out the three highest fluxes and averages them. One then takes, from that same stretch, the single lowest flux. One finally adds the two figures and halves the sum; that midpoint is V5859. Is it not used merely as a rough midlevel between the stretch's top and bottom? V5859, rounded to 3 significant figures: 15.0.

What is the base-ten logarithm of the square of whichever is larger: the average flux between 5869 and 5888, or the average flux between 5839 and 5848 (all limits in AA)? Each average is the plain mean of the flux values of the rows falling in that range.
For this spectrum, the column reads 2.40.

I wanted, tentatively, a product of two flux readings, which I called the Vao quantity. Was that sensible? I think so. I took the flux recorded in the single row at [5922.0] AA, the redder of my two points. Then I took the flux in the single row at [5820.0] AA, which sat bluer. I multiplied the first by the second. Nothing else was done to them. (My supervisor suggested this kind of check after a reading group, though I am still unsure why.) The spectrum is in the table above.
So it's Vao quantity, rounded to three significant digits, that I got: 240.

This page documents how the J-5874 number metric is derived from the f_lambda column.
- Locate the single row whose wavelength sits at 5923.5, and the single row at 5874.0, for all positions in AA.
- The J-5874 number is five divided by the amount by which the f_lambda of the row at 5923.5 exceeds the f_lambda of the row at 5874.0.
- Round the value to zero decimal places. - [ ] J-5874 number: -7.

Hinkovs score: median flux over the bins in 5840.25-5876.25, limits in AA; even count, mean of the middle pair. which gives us 15.7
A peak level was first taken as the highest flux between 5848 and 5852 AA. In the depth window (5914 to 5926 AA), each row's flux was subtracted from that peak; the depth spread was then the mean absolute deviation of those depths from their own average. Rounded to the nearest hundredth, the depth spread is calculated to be 0.50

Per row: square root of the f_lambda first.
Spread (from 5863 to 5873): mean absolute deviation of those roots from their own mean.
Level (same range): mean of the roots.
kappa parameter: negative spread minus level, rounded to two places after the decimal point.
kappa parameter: -3.96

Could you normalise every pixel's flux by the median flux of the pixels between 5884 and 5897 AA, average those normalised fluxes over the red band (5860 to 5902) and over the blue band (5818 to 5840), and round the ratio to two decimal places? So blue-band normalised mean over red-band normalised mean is 1.03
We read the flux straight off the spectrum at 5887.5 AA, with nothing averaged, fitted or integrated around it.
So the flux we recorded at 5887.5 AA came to 14.8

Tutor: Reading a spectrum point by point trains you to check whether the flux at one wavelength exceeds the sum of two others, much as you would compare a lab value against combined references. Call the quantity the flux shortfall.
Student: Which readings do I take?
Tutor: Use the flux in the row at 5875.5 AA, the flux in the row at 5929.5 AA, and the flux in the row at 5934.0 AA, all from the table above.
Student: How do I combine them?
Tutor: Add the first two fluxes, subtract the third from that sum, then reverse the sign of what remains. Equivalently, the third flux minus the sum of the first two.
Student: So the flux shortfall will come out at -14.8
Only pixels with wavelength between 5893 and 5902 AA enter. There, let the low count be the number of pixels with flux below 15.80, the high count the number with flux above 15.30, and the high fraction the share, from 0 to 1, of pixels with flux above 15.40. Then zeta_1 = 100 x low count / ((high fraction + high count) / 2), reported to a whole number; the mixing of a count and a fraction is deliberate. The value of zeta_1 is 857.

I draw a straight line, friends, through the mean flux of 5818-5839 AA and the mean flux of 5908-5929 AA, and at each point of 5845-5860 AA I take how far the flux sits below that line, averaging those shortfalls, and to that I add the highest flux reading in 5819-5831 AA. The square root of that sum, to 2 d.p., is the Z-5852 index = 3.99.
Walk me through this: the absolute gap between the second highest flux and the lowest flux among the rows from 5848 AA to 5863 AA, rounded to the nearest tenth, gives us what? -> 2.3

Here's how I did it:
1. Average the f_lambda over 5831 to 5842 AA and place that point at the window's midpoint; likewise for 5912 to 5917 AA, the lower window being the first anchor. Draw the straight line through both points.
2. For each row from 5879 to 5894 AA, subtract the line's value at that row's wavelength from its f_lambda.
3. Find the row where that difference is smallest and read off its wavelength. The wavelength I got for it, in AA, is 5889.0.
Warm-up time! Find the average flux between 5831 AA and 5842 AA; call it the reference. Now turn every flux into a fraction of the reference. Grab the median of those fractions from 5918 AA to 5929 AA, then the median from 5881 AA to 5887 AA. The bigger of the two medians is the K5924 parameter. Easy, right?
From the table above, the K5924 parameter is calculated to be 0.98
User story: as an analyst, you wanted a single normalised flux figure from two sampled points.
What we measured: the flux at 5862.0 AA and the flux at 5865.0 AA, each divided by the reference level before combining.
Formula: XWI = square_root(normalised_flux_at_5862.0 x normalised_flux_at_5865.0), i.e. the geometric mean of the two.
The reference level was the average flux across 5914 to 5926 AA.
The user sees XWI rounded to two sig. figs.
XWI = 0.94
